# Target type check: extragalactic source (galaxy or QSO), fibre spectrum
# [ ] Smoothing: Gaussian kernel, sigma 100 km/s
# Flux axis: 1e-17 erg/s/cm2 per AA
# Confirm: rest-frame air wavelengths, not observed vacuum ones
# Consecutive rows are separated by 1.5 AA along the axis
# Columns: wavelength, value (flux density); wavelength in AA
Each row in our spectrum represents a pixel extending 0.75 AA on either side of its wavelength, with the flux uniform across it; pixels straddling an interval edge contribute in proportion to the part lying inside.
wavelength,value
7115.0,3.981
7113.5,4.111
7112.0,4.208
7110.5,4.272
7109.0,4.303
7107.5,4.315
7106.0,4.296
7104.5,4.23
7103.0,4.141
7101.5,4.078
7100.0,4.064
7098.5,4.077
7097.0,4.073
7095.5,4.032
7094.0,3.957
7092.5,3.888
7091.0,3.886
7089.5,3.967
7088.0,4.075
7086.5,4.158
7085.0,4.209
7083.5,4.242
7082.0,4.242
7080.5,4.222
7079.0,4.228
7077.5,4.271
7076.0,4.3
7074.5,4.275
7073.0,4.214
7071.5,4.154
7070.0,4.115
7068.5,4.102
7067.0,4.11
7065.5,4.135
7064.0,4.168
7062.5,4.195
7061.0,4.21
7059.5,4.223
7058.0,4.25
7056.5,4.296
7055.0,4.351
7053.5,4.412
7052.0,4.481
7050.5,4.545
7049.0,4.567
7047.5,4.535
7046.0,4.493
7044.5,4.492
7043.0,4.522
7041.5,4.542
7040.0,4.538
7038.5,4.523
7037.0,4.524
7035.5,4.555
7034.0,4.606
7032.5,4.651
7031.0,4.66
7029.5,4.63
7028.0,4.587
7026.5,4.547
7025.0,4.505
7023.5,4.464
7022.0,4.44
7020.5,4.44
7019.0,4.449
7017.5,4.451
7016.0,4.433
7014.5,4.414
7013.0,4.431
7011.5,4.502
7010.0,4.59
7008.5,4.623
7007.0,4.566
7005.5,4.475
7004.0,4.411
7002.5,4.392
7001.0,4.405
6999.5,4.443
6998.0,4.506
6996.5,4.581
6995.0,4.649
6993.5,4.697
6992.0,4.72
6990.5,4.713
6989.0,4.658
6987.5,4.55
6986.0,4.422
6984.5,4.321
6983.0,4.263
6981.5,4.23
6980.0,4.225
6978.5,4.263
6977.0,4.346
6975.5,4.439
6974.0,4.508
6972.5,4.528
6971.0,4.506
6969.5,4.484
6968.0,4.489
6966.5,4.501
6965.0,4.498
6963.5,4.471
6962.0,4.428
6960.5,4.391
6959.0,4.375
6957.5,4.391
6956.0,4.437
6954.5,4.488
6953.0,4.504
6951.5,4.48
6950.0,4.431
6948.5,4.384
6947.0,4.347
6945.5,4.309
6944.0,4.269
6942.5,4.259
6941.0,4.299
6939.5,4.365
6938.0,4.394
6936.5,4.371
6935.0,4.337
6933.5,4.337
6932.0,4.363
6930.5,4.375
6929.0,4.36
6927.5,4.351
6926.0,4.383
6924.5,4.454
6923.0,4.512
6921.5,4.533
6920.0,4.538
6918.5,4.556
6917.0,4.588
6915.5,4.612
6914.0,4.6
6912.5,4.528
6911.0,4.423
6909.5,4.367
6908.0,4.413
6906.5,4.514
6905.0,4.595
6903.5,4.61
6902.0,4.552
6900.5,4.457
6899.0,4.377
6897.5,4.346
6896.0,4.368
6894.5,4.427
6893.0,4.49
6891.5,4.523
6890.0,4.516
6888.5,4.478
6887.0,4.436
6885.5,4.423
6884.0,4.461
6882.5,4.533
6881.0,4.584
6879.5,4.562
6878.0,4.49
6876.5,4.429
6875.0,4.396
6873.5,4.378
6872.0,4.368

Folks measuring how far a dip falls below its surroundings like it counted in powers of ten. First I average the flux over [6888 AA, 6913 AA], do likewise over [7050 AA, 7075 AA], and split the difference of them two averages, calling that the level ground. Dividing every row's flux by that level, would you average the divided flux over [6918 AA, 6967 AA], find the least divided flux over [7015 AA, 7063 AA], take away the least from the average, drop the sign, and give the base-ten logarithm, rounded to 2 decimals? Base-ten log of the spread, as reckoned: -1.31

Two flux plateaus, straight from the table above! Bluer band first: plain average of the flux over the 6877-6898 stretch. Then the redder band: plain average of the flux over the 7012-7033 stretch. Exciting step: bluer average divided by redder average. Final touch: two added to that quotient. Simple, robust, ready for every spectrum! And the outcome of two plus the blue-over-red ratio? 2.99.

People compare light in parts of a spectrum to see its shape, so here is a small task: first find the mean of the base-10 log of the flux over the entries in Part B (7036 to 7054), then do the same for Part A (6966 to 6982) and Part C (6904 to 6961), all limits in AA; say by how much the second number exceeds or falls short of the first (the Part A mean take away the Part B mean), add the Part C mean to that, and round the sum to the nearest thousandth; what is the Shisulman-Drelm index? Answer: 0.636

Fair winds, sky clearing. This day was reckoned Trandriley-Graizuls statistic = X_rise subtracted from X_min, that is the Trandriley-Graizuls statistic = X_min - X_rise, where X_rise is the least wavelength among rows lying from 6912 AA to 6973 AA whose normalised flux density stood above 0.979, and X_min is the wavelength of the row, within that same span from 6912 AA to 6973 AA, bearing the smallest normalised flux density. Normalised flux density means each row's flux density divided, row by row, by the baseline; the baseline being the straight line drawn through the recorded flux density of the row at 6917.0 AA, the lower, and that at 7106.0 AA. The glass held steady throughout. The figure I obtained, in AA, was 30.0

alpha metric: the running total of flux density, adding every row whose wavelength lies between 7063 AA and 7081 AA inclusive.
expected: 50.3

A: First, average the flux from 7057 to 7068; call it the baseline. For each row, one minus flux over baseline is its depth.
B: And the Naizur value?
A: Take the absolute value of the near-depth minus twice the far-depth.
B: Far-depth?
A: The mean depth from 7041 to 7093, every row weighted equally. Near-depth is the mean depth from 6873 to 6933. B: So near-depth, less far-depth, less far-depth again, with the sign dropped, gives 0.033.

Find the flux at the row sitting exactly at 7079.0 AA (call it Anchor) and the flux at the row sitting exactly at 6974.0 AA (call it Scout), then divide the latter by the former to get 1.07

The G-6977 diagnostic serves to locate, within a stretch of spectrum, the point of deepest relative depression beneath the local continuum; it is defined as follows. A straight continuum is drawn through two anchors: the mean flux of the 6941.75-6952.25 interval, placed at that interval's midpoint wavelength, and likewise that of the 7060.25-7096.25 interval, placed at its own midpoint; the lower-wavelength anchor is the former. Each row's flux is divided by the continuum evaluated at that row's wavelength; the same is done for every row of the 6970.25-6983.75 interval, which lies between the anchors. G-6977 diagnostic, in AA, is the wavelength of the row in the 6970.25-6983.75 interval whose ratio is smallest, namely 6980.0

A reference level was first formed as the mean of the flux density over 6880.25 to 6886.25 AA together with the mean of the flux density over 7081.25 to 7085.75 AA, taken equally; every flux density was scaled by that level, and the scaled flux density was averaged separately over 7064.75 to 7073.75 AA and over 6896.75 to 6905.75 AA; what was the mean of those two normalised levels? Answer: 0.99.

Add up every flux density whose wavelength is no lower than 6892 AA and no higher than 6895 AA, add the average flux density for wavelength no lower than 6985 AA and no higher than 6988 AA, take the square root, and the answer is 3.66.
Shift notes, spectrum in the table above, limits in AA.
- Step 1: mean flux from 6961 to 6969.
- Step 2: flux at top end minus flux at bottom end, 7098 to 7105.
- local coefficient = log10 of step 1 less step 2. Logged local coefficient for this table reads 0.636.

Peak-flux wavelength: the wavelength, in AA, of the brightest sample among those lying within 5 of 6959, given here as 6954.5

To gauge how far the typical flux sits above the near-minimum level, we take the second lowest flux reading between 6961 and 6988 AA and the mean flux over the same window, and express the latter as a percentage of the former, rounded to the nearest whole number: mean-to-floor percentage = 104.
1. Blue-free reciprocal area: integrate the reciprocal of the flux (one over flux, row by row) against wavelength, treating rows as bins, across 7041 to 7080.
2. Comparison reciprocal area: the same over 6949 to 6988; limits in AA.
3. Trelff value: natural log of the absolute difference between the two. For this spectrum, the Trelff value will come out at -1.5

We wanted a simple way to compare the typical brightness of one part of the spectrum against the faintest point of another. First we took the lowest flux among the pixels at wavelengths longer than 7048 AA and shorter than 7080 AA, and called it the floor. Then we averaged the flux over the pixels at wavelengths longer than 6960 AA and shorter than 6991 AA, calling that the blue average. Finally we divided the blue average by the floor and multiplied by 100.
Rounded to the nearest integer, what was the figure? 108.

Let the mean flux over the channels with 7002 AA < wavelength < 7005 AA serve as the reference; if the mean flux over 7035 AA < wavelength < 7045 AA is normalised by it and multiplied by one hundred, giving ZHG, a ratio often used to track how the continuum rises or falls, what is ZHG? 103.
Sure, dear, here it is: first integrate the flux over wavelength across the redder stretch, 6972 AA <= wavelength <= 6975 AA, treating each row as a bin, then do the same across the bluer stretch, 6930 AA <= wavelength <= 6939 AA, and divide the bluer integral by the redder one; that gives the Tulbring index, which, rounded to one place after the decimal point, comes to 2.9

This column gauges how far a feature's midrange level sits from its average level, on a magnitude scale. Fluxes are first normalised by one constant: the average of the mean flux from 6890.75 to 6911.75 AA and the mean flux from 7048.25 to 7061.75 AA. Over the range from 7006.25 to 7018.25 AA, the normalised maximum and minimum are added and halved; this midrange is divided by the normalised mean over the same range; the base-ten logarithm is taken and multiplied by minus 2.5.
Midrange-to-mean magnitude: -0.0042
